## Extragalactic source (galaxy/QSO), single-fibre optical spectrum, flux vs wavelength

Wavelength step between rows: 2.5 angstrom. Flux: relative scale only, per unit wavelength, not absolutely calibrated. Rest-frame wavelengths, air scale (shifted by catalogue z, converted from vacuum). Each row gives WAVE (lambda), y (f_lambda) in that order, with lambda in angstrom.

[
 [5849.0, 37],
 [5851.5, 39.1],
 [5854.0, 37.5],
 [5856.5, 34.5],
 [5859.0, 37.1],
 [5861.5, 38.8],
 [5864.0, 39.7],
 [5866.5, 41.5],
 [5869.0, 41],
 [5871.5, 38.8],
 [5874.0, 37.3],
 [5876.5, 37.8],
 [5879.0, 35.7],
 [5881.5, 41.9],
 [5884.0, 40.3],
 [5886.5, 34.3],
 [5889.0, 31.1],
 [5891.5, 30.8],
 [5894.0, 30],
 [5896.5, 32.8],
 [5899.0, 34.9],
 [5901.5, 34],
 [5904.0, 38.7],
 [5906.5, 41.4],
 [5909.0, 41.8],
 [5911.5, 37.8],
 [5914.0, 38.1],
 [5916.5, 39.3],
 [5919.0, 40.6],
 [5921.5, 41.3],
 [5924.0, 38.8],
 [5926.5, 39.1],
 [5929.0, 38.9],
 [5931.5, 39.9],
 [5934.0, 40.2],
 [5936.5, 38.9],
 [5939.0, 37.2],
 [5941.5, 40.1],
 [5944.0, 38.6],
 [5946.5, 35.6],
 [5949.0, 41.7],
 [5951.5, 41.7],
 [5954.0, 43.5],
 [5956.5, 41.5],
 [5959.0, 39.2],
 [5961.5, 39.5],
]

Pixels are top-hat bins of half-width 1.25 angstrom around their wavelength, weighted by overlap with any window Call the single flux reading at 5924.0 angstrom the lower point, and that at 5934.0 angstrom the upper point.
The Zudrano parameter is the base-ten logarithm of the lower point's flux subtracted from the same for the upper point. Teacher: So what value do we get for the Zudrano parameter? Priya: 0.02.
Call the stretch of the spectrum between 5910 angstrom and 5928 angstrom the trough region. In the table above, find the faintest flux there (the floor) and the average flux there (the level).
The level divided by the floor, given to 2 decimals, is 1.04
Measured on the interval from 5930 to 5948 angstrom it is 1.09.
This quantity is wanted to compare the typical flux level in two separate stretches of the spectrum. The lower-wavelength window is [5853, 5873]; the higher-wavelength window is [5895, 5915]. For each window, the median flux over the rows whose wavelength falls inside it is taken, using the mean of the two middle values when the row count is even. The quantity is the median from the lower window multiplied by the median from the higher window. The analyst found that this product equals 1472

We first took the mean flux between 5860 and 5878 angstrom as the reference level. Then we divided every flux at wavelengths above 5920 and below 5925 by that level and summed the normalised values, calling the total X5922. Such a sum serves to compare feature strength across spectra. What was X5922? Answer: 2.04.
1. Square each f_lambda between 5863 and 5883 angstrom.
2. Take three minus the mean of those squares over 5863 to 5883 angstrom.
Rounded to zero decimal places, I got -1539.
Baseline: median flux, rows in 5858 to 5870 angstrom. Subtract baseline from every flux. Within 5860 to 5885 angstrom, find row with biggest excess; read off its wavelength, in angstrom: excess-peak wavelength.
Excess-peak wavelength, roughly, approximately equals 5881.5 angstrom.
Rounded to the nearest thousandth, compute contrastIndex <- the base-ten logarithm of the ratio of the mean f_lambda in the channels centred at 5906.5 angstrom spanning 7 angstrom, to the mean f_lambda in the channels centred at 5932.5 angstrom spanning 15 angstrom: 0.017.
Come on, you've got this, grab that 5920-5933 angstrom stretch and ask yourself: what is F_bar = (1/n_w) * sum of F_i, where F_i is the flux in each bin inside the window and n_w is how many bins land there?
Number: 39.6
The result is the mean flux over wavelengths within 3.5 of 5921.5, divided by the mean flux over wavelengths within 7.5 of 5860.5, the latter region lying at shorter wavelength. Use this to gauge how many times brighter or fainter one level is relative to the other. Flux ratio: 1.05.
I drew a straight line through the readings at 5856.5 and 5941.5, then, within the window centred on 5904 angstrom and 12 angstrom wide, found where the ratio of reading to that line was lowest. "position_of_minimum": 5901.5 angstrom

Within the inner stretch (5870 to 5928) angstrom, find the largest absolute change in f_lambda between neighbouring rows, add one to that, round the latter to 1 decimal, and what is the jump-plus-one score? 7.2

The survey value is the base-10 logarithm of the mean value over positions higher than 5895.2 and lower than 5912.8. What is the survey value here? 1.57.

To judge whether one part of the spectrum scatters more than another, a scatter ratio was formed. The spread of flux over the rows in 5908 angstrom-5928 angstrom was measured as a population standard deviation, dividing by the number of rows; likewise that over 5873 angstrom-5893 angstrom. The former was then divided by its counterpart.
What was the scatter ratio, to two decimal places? 0.37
